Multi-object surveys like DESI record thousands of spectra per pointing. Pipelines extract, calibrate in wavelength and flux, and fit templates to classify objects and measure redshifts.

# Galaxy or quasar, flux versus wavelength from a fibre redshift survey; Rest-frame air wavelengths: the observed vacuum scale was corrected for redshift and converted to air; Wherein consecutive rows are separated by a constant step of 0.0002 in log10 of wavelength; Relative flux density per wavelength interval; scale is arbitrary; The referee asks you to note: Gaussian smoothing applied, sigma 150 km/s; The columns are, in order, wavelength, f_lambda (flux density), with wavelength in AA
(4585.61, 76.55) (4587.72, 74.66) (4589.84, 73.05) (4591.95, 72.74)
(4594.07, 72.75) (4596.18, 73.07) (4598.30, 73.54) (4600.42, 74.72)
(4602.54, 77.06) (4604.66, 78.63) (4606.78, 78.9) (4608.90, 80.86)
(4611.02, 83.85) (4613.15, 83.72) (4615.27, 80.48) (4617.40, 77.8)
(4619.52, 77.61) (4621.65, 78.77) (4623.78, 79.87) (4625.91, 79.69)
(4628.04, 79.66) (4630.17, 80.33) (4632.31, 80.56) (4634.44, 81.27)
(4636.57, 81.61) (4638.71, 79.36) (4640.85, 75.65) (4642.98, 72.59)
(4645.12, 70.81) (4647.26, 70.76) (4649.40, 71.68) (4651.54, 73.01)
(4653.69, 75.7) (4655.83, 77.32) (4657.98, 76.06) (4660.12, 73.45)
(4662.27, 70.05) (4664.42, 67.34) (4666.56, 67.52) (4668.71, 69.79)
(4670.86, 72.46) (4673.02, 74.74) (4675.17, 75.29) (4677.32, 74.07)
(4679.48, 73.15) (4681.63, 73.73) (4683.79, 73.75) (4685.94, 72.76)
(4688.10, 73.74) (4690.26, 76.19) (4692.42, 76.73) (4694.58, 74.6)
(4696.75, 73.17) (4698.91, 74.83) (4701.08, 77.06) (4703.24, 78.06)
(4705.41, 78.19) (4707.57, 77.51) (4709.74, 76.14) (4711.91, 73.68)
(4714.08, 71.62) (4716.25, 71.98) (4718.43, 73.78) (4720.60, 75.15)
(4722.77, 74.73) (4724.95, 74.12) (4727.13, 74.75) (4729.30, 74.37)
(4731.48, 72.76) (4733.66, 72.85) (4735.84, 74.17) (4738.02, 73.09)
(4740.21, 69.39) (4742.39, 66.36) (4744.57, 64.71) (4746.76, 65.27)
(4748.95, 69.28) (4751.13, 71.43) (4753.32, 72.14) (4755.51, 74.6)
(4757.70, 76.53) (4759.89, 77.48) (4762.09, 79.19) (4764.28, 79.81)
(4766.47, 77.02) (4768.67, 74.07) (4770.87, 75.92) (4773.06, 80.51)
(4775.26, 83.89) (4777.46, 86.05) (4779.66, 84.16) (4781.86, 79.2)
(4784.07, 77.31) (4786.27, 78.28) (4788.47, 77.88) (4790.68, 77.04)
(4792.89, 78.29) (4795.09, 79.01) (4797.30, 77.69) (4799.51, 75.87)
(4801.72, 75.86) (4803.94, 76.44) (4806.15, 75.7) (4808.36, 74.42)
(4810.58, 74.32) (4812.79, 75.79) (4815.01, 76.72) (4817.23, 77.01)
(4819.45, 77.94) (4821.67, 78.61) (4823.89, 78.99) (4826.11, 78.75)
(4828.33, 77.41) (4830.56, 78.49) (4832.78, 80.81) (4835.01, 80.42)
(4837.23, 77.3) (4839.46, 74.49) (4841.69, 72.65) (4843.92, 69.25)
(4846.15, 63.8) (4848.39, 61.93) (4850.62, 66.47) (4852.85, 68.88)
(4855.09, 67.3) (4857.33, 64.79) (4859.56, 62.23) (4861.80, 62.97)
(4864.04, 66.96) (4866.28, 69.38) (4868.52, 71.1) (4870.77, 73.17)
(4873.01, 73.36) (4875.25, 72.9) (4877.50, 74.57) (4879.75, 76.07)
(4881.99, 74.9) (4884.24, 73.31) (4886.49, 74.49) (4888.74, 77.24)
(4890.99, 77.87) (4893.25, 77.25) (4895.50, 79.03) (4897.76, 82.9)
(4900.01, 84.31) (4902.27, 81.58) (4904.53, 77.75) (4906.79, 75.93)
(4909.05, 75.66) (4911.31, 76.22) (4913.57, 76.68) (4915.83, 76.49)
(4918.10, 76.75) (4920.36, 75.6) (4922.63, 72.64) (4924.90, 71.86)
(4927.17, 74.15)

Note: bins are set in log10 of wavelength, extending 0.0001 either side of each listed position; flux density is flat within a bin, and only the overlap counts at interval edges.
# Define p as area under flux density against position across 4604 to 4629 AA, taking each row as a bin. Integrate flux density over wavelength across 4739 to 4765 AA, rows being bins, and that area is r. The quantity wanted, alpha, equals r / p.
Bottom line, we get 0.94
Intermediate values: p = 2001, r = 1874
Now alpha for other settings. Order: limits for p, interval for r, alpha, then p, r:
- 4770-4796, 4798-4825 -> 0.99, 2076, 2065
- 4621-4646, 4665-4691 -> 0.97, 1960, 1897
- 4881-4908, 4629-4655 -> 0.94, 2107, 1979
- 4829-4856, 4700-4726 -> 1.01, 1942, 1955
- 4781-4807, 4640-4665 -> 0.91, 2011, 1824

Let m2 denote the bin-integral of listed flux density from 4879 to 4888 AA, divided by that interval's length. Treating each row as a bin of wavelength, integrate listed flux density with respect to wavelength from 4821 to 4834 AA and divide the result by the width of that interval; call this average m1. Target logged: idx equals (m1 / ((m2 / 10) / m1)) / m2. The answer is 11.1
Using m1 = 79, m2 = 75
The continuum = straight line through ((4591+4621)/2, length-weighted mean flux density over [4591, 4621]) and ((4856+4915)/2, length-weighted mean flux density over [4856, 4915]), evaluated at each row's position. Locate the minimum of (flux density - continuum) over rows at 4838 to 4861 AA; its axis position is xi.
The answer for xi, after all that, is 4848.39 AA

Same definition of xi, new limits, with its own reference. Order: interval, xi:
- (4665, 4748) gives 4744.57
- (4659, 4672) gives 4664.42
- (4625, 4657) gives 4647.26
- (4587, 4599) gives 4591.95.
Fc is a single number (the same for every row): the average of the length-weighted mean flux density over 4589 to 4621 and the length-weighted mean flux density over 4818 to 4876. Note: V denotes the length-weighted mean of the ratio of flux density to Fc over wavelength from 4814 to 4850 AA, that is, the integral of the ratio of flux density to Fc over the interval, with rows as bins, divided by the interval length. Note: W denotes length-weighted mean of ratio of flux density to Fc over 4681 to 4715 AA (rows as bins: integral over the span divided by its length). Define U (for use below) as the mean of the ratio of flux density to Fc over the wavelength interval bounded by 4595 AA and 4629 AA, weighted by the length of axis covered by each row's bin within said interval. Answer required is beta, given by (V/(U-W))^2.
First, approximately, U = 1.05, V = 1.007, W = 1.01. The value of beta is 466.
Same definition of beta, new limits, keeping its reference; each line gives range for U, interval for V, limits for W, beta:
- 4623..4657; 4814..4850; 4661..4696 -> 362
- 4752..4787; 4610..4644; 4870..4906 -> 2780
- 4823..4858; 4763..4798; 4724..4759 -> 6173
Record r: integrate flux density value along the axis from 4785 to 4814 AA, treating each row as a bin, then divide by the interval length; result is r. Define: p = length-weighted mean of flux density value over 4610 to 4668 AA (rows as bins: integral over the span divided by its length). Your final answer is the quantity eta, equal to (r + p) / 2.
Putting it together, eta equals 76.6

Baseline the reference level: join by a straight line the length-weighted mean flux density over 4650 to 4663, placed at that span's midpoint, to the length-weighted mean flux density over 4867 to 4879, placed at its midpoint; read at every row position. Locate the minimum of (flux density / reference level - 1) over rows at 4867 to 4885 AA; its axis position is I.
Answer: 4868.52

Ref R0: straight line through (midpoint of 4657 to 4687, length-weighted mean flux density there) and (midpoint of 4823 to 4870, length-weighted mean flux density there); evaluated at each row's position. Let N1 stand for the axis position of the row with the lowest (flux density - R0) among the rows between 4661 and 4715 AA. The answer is 4664.42 AA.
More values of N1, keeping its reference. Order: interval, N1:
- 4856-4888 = 4859.56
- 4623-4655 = 4647.26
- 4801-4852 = 4848.39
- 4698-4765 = 4744.57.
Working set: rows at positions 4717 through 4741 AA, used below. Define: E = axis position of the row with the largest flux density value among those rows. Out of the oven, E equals 4720.60 AA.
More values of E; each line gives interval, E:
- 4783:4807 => 4795.09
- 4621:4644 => 4636.57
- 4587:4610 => 4608.90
